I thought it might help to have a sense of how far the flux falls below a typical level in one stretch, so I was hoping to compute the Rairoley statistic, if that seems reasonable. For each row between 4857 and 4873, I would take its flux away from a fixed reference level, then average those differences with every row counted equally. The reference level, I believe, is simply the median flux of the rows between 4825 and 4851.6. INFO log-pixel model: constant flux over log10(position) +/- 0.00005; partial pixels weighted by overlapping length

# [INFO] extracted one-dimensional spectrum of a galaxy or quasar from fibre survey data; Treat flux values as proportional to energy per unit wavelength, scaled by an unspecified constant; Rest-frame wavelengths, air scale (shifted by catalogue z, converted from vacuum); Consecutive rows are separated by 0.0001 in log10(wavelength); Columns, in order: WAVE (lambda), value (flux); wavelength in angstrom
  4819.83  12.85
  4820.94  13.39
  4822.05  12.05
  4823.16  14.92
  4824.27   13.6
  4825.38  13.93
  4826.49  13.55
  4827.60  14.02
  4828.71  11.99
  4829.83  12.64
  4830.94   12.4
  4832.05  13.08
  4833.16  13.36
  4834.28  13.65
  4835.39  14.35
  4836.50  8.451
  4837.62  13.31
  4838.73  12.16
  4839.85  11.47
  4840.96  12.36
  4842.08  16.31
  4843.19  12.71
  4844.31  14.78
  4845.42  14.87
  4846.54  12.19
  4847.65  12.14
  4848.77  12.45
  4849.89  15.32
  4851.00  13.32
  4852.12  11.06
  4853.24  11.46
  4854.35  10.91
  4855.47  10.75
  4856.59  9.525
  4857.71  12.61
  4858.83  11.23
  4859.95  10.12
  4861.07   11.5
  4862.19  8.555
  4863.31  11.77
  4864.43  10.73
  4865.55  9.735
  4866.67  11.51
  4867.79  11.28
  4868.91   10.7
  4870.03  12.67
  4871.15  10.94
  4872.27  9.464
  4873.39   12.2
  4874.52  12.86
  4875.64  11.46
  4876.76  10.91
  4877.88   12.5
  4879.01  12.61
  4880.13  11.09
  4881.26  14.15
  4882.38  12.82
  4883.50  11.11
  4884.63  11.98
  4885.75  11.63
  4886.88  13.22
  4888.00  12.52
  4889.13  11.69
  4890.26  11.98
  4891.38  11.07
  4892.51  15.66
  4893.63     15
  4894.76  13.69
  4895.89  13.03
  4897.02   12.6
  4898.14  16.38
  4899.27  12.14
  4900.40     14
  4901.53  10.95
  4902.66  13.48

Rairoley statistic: 2.3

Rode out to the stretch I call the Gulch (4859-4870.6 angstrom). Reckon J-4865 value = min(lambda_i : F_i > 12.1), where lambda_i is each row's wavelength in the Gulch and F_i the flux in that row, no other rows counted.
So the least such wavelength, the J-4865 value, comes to 4870.03 angstrom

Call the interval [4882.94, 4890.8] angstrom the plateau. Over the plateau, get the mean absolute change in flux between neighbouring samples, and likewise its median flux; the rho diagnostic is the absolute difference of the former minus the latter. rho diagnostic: 11.2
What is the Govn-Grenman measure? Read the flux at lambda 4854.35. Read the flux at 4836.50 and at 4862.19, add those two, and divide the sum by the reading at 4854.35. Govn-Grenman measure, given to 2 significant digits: 1.6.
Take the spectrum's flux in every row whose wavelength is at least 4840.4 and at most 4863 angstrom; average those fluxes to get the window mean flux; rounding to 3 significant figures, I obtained 12.2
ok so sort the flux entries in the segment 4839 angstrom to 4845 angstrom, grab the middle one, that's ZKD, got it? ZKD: 12.7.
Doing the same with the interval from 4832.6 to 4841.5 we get 12.8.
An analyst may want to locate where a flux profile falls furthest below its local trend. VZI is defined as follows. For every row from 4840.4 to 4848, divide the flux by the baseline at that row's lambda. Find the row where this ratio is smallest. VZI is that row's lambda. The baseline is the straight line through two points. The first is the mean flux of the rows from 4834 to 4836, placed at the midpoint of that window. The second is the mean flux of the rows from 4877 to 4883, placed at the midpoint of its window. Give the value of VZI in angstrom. 4847.65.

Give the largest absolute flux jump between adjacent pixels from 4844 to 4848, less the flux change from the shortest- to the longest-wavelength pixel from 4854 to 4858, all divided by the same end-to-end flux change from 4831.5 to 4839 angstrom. -1.1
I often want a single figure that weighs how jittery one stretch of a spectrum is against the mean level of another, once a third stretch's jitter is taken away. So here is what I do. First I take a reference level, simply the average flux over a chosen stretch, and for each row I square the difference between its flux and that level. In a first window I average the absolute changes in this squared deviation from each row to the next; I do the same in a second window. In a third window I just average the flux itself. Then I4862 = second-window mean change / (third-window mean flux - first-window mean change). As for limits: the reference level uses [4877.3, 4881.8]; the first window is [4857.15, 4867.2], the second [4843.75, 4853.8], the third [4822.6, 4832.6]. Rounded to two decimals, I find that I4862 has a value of 0.45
